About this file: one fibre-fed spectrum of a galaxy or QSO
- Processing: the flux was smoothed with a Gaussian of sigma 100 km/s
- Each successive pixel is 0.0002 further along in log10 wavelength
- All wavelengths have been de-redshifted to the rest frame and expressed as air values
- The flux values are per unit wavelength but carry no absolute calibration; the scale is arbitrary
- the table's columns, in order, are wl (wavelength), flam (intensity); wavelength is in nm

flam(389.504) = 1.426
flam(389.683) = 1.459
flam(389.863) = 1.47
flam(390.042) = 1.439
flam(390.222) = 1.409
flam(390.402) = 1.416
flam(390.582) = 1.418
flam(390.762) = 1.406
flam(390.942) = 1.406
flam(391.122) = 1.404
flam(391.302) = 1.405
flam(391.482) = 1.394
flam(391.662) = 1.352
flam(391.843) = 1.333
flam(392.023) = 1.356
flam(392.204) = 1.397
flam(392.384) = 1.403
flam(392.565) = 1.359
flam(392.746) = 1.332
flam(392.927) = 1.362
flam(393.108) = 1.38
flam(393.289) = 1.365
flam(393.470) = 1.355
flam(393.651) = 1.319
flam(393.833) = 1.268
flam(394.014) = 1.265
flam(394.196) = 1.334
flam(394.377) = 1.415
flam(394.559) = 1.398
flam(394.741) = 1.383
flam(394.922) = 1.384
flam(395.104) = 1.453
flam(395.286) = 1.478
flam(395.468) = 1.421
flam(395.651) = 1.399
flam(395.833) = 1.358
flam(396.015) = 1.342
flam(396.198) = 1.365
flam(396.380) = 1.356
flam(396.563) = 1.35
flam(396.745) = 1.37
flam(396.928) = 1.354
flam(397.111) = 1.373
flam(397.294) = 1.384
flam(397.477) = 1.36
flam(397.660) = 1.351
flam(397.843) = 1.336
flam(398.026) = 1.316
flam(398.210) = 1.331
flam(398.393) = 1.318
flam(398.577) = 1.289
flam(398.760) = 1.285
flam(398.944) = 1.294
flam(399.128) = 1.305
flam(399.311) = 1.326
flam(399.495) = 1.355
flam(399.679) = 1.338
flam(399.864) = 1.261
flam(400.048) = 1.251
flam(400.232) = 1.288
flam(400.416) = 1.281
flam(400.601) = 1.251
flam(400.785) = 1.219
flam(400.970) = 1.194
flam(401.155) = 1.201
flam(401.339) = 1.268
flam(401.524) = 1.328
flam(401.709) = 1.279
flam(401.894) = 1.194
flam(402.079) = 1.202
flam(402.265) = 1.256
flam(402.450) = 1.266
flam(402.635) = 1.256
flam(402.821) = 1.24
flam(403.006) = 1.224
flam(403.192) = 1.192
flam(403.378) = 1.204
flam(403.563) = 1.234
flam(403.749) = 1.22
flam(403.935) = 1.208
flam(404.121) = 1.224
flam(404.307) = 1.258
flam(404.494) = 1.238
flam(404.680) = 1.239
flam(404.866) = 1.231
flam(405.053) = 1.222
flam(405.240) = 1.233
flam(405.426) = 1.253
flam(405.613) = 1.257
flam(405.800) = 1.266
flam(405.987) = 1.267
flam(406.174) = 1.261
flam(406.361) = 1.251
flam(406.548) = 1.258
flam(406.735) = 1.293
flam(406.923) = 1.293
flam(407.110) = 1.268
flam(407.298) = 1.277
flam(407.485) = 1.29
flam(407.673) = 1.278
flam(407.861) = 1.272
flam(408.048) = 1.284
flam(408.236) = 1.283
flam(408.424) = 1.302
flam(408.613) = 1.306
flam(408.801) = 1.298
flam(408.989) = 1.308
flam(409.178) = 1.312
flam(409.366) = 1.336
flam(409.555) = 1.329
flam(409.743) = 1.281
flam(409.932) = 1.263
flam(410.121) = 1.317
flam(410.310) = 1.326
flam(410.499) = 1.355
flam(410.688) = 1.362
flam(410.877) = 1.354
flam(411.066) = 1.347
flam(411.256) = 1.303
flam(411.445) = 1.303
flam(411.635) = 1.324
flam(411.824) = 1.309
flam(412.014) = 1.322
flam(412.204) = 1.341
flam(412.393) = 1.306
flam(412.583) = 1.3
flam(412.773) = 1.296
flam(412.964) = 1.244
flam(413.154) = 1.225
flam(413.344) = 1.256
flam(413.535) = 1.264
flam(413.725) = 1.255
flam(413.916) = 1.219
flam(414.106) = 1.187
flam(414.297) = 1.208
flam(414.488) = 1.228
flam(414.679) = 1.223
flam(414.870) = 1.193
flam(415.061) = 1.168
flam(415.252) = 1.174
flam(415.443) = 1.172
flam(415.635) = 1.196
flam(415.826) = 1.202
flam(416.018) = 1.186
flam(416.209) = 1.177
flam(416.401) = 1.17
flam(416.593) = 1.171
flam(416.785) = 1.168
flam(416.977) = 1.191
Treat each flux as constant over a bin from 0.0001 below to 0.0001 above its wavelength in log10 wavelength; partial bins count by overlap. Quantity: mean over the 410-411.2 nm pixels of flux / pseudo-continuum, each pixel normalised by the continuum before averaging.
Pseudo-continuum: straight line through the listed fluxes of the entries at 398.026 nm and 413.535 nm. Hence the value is 1.05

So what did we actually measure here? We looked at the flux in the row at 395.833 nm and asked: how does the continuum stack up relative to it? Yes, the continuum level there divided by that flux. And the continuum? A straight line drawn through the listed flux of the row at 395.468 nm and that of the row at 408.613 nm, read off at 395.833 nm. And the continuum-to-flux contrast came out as 1.04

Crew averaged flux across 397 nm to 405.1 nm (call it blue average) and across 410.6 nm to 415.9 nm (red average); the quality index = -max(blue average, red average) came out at -1.27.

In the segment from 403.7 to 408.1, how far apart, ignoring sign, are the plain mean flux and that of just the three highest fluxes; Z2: 0.036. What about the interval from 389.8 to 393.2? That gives 0.051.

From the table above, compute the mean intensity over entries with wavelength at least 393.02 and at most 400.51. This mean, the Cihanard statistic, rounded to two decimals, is 1.35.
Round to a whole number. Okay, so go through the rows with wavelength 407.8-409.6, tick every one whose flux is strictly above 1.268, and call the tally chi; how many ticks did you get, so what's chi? 10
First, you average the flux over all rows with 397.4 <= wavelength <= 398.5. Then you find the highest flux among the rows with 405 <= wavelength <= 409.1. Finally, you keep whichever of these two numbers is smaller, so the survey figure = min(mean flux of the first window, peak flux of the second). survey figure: 1.31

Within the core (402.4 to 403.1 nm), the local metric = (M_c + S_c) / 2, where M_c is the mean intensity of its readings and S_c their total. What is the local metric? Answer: 3.12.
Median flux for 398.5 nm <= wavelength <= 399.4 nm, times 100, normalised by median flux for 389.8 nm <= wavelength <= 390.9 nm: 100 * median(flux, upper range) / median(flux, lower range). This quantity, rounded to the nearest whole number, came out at 91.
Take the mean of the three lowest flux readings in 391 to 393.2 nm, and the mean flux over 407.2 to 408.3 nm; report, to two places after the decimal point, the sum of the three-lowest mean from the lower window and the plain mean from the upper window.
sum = 2.62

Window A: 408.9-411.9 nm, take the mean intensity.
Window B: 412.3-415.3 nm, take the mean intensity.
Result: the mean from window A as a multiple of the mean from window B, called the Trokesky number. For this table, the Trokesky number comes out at 1.07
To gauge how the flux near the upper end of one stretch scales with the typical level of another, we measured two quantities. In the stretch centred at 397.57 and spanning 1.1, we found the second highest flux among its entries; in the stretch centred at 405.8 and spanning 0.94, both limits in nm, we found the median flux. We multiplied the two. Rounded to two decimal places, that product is 1.73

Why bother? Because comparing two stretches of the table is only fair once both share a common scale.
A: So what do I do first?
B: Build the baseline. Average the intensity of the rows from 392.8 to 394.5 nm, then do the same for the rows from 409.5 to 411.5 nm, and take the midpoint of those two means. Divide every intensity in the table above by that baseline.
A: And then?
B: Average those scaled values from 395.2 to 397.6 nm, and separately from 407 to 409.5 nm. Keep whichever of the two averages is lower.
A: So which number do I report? 0.97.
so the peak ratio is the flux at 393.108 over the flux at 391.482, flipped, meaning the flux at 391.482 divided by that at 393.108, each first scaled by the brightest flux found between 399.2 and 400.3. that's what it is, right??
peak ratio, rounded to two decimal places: 1.01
